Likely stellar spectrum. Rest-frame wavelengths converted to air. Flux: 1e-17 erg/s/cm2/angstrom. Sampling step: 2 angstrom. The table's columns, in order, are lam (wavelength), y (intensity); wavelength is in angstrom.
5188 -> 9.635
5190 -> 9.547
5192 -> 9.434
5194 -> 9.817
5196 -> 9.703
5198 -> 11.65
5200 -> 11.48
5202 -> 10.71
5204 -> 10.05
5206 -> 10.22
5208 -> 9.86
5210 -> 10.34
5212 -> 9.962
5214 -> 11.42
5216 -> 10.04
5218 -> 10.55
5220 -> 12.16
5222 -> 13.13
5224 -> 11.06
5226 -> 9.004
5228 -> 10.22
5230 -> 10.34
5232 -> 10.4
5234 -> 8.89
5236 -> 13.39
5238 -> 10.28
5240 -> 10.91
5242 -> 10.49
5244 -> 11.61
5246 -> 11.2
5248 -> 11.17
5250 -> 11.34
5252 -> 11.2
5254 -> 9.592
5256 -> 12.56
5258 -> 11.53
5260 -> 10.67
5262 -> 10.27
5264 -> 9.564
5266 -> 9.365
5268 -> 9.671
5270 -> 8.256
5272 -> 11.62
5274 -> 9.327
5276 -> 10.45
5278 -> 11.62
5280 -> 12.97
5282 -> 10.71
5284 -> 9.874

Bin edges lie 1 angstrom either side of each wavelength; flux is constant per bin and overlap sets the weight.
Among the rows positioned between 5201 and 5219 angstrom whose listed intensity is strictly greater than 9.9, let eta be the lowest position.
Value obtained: 5202 angstrom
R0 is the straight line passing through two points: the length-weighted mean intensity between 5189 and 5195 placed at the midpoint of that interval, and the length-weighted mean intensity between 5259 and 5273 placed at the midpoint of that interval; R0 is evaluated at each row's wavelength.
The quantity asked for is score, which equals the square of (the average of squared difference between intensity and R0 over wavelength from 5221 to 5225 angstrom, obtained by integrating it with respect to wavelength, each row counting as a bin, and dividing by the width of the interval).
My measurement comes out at 44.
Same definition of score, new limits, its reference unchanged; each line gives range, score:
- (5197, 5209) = 2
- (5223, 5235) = 0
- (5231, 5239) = 13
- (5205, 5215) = 1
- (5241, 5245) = 3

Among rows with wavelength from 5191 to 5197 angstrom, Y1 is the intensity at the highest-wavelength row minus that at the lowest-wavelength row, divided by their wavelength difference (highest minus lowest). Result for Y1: 0.1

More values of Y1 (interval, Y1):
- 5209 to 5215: 0.3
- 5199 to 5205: -0.4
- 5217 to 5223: 0.6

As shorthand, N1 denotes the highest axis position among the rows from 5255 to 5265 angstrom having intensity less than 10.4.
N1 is 5264 angstrom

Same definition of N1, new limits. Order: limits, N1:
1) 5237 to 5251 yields 5238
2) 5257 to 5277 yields 5274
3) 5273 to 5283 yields 5274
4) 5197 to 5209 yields 5208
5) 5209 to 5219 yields 5216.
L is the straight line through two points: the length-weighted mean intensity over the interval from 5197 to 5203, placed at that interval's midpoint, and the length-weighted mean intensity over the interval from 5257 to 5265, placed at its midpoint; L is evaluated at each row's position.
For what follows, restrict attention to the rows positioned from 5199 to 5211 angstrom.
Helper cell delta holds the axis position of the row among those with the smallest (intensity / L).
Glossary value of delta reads 5208 angstrom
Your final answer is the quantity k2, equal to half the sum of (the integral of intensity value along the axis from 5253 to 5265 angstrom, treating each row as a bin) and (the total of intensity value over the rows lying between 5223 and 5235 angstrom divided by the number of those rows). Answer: 69.2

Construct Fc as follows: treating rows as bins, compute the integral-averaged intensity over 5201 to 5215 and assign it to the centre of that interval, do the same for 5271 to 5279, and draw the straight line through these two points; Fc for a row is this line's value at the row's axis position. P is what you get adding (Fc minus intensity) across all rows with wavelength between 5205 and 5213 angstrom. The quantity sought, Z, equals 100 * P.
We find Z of 111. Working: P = 1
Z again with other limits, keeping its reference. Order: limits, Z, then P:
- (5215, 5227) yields -330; -3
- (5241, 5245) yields -96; -1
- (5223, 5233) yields 139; 1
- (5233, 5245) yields -230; -2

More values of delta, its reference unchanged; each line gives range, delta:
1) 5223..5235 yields 5234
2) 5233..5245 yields 5234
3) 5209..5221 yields 5212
